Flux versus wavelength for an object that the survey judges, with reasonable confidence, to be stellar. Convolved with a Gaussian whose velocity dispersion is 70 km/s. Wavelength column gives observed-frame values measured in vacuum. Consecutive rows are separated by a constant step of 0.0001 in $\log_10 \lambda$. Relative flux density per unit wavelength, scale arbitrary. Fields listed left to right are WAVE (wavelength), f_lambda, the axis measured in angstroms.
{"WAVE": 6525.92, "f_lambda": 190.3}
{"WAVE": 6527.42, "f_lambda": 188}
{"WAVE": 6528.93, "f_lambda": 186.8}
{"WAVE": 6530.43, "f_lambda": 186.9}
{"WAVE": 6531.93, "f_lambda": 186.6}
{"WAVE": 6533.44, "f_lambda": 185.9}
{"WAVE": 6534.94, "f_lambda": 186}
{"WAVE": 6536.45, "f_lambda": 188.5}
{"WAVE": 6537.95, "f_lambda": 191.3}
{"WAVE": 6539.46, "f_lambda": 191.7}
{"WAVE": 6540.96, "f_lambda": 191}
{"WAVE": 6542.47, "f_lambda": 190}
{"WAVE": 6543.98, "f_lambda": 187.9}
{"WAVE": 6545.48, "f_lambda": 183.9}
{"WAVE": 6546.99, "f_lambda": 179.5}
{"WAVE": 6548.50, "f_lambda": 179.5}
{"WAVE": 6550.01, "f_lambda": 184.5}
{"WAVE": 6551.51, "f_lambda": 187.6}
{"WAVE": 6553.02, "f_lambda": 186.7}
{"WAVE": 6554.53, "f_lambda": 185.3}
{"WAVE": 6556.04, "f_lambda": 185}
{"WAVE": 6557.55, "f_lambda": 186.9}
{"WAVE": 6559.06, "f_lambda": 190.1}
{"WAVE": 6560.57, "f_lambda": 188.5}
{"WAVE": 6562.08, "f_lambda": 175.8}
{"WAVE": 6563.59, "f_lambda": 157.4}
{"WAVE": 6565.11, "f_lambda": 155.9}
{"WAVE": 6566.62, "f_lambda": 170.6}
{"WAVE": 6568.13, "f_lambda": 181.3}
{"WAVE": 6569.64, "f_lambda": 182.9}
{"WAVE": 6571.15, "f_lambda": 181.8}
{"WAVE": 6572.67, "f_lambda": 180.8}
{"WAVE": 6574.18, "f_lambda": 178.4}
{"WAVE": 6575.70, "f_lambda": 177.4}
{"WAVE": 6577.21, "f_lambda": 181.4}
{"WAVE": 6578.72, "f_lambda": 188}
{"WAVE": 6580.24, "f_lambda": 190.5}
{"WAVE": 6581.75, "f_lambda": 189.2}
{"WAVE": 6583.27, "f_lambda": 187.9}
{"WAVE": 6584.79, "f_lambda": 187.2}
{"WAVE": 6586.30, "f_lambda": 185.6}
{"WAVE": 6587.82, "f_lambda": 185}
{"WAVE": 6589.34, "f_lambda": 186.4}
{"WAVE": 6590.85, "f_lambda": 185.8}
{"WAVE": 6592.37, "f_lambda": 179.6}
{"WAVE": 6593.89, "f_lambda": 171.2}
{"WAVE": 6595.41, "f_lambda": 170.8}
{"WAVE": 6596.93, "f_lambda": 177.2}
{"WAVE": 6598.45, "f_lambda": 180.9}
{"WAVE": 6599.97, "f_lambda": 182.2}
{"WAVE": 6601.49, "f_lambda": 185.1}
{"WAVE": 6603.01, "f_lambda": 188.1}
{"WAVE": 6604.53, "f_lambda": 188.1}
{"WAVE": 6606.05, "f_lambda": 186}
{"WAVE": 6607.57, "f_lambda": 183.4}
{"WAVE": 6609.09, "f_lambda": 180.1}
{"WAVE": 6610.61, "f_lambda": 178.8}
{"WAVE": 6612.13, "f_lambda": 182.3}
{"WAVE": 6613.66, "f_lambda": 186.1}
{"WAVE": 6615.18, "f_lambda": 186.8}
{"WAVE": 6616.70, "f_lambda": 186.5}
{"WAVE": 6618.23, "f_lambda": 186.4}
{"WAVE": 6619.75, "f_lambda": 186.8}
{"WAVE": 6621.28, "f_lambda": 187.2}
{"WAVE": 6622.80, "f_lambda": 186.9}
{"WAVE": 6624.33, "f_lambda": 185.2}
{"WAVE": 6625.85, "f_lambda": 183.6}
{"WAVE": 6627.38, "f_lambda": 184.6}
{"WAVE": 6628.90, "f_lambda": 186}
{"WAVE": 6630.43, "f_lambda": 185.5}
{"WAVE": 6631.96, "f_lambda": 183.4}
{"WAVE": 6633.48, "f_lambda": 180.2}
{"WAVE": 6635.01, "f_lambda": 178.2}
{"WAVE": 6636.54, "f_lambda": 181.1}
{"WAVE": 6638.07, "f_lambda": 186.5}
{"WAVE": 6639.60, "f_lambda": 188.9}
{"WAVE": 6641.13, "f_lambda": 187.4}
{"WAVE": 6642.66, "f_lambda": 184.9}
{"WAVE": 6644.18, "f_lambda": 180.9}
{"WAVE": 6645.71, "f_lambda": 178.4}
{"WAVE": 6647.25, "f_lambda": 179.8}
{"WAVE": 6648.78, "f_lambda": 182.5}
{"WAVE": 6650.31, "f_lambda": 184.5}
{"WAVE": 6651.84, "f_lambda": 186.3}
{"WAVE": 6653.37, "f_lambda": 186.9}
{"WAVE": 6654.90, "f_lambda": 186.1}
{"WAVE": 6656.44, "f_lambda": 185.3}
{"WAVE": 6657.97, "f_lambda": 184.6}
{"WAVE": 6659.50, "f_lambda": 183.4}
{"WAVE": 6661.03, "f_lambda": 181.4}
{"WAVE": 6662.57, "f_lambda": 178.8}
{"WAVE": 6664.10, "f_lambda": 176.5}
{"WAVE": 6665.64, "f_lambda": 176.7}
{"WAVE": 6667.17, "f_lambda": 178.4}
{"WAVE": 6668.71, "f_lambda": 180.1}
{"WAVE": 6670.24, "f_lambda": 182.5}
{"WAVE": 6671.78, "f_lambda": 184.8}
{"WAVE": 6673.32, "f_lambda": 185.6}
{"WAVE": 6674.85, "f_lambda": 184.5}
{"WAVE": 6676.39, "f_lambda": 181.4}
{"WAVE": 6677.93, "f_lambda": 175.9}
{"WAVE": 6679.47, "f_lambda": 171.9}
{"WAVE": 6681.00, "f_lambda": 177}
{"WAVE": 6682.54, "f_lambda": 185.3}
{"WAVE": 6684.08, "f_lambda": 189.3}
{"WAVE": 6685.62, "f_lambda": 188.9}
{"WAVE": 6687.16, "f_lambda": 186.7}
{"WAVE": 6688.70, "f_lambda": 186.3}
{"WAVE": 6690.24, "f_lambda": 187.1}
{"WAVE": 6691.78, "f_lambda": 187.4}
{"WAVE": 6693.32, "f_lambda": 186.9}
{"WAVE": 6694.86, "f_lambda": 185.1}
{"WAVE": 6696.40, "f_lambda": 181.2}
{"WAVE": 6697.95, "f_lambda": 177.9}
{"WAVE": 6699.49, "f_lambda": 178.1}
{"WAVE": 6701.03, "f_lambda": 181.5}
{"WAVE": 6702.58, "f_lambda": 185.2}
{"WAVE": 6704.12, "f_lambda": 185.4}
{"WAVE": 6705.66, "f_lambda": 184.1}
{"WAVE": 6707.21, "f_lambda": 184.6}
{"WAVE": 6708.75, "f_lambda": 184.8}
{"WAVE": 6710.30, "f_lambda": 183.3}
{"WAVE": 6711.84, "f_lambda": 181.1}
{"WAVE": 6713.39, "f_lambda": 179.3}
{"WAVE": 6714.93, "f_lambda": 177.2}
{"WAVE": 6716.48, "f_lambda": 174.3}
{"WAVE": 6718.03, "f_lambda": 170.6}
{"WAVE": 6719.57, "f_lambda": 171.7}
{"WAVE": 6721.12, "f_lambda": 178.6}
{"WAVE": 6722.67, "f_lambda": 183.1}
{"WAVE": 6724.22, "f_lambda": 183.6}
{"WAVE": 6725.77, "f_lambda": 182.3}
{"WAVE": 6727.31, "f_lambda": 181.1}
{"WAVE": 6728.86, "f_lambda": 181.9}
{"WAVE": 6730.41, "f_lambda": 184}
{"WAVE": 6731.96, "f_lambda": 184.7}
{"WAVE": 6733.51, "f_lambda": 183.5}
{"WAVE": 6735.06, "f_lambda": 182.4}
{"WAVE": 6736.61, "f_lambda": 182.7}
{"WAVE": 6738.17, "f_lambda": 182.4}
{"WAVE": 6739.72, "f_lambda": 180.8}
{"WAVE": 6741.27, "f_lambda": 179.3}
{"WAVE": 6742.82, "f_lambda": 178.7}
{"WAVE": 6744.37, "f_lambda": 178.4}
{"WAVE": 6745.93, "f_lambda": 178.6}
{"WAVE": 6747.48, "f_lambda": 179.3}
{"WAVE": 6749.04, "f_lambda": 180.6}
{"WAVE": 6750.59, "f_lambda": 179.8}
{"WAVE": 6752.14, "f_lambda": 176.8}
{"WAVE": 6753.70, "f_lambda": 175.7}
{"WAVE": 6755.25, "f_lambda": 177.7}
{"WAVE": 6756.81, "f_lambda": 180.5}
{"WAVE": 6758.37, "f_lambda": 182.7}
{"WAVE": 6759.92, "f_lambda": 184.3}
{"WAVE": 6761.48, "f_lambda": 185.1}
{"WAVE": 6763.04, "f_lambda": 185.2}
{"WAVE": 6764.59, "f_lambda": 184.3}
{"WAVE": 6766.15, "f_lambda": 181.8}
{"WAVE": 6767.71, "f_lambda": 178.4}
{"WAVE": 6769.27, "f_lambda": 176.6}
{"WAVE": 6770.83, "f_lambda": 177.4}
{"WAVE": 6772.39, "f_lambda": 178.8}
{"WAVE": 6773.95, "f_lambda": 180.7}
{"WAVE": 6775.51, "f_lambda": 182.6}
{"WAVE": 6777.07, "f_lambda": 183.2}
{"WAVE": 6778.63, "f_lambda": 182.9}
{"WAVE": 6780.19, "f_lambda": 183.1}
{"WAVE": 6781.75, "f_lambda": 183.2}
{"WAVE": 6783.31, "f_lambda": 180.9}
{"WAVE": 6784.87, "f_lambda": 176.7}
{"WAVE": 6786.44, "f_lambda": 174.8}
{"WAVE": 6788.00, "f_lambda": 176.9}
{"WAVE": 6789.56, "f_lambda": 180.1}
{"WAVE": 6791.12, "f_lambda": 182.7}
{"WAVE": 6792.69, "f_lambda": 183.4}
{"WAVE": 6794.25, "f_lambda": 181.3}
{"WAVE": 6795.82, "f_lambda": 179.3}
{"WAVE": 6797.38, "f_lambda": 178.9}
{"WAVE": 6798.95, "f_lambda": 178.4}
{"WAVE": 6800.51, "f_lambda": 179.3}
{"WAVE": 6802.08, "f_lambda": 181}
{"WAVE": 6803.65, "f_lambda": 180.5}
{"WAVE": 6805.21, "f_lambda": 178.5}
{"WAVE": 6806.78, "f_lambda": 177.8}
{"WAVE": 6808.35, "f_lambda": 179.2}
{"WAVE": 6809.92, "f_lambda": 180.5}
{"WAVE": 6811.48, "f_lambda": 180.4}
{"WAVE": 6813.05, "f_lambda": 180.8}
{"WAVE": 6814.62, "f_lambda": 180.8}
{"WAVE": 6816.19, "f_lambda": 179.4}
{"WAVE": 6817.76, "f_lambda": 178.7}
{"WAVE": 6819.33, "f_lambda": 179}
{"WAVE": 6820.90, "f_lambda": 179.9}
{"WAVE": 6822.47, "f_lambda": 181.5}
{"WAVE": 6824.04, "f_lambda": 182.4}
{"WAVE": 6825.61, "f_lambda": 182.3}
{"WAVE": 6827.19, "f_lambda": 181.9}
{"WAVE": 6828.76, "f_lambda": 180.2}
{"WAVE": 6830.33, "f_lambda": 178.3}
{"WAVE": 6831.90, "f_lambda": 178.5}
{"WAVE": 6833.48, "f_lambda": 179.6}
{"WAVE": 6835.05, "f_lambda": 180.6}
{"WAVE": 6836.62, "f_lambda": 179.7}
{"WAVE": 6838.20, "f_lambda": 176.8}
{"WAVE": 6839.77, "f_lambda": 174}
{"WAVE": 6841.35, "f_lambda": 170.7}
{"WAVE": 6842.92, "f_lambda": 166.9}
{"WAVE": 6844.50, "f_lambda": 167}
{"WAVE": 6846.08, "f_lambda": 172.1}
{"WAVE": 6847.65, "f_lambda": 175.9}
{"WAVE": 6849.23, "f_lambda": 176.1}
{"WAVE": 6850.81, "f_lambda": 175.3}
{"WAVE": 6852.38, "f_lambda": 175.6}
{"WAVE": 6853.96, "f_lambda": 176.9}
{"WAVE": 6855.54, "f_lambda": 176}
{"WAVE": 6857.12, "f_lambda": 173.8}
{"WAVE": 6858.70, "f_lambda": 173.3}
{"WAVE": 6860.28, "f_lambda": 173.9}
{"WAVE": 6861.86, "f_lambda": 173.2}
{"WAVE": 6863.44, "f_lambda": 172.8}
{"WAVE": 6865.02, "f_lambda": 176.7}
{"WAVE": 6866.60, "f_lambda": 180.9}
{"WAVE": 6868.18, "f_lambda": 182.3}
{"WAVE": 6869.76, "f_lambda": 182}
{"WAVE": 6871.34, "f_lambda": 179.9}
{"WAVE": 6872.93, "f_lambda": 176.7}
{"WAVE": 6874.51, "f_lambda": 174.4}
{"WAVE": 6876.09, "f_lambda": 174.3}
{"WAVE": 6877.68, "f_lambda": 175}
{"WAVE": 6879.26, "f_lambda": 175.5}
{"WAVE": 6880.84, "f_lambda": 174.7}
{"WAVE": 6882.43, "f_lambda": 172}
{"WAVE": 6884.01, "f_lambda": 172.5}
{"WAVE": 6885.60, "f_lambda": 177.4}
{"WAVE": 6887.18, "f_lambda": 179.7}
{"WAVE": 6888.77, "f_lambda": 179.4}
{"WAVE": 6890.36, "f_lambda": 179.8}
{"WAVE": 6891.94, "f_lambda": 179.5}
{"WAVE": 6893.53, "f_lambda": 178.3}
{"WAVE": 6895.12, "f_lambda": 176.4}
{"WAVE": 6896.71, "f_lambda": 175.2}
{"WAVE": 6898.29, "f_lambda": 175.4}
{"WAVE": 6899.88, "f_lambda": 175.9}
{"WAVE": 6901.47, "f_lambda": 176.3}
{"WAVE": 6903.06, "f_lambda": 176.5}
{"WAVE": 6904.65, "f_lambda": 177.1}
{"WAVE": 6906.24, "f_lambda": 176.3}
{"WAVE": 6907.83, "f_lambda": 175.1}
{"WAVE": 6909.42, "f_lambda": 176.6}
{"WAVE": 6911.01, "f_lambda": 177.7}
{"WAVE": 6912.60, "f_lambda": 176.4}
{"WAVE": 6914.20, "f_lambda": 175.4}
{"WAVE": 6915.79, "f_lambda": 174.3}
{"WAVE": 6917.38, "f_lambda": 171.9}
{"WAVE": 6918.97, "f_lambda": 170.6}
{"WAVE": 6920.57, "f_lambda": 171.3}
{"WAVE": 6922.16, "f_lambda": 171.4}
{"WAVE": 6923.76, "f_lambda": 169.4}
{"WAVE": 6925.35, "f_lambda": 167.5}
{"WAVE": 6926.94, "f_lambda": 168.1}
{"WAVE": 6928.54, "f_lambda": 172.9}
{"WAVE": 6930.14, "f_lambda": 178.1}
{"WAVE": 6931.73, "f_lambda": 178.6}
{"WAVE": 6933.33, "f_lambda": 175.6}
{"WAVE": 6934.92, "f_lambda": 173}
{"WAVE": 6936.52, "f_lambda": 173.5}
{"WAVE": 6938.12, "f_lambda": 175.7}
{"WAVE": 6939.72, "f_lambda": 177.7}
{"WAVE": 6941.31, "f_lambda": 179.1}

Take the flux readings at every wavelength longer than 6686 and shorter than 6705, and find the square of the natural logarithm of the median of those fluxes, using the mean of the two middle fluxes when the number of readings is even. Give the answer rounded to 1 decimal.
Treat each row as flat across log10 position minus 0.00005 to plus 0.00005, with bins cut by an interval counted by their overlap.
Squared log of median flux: 27.3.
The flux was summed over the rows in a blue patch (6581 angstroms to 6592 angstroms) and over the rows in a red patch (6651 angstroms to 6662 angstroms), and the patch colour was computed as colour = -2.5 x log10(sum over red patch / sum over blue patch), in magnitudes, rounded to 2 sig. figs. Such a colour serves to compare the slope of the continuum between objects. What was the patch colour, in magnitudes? 0.011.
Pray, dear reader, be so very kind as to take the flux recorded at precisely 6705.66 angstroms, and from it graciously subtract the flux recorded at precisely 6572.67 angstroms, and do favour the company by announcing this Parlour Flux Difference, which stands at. 3.3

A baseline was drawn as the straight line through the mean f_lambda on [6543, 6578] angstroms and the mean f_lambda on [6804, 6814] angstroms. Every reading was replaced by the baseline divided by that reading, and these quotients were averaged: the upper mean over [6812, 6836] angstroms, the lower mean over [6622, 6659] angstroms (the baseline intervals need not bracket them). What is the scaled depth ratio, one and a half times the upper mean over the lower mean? 1.53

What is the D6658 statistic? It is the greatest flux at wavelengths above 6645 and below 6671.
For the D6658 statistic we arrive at 186.9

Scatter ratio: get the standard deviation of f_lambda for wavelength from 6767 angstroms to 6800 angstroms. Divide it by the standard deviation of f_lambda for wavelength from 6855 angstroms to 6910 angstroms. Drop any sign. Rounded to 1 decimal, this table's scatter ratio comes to 1.0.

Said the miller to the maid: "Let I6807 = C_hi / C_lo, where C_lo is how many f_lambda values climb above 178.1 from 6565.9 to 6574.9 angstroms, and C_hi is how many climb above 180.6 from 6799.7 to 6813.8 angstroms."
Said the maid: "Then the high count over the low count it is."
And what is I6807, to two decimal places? 0.40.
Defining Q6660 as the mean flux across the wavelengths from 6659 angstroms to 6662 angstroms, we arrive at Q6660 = 182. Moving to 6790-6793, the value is 183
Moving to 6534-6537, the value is 187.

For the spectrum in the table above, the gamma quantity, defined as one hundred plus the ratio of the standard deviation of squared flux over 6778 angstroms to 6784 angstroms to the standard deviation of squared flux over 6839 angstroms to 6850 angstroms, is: 100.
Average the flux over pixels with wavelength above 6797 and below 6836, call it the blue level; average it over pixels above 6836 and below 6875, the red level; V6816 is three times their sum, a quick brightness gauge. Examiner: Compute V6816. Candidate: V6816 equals 1066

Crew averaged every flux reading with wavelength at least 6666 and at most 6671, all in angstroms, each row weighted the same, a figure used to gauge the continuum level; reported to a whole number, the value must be 180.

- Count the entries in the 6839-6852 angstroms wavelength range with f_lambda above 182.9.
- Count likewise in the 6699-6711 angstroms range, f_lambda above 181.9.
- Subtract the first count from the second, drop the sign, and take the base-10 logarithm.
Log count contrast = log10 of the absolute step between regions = 0.78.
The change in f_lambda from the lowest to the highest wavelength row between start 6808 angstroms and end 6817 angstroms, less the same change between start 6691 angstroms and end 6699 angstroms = 10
